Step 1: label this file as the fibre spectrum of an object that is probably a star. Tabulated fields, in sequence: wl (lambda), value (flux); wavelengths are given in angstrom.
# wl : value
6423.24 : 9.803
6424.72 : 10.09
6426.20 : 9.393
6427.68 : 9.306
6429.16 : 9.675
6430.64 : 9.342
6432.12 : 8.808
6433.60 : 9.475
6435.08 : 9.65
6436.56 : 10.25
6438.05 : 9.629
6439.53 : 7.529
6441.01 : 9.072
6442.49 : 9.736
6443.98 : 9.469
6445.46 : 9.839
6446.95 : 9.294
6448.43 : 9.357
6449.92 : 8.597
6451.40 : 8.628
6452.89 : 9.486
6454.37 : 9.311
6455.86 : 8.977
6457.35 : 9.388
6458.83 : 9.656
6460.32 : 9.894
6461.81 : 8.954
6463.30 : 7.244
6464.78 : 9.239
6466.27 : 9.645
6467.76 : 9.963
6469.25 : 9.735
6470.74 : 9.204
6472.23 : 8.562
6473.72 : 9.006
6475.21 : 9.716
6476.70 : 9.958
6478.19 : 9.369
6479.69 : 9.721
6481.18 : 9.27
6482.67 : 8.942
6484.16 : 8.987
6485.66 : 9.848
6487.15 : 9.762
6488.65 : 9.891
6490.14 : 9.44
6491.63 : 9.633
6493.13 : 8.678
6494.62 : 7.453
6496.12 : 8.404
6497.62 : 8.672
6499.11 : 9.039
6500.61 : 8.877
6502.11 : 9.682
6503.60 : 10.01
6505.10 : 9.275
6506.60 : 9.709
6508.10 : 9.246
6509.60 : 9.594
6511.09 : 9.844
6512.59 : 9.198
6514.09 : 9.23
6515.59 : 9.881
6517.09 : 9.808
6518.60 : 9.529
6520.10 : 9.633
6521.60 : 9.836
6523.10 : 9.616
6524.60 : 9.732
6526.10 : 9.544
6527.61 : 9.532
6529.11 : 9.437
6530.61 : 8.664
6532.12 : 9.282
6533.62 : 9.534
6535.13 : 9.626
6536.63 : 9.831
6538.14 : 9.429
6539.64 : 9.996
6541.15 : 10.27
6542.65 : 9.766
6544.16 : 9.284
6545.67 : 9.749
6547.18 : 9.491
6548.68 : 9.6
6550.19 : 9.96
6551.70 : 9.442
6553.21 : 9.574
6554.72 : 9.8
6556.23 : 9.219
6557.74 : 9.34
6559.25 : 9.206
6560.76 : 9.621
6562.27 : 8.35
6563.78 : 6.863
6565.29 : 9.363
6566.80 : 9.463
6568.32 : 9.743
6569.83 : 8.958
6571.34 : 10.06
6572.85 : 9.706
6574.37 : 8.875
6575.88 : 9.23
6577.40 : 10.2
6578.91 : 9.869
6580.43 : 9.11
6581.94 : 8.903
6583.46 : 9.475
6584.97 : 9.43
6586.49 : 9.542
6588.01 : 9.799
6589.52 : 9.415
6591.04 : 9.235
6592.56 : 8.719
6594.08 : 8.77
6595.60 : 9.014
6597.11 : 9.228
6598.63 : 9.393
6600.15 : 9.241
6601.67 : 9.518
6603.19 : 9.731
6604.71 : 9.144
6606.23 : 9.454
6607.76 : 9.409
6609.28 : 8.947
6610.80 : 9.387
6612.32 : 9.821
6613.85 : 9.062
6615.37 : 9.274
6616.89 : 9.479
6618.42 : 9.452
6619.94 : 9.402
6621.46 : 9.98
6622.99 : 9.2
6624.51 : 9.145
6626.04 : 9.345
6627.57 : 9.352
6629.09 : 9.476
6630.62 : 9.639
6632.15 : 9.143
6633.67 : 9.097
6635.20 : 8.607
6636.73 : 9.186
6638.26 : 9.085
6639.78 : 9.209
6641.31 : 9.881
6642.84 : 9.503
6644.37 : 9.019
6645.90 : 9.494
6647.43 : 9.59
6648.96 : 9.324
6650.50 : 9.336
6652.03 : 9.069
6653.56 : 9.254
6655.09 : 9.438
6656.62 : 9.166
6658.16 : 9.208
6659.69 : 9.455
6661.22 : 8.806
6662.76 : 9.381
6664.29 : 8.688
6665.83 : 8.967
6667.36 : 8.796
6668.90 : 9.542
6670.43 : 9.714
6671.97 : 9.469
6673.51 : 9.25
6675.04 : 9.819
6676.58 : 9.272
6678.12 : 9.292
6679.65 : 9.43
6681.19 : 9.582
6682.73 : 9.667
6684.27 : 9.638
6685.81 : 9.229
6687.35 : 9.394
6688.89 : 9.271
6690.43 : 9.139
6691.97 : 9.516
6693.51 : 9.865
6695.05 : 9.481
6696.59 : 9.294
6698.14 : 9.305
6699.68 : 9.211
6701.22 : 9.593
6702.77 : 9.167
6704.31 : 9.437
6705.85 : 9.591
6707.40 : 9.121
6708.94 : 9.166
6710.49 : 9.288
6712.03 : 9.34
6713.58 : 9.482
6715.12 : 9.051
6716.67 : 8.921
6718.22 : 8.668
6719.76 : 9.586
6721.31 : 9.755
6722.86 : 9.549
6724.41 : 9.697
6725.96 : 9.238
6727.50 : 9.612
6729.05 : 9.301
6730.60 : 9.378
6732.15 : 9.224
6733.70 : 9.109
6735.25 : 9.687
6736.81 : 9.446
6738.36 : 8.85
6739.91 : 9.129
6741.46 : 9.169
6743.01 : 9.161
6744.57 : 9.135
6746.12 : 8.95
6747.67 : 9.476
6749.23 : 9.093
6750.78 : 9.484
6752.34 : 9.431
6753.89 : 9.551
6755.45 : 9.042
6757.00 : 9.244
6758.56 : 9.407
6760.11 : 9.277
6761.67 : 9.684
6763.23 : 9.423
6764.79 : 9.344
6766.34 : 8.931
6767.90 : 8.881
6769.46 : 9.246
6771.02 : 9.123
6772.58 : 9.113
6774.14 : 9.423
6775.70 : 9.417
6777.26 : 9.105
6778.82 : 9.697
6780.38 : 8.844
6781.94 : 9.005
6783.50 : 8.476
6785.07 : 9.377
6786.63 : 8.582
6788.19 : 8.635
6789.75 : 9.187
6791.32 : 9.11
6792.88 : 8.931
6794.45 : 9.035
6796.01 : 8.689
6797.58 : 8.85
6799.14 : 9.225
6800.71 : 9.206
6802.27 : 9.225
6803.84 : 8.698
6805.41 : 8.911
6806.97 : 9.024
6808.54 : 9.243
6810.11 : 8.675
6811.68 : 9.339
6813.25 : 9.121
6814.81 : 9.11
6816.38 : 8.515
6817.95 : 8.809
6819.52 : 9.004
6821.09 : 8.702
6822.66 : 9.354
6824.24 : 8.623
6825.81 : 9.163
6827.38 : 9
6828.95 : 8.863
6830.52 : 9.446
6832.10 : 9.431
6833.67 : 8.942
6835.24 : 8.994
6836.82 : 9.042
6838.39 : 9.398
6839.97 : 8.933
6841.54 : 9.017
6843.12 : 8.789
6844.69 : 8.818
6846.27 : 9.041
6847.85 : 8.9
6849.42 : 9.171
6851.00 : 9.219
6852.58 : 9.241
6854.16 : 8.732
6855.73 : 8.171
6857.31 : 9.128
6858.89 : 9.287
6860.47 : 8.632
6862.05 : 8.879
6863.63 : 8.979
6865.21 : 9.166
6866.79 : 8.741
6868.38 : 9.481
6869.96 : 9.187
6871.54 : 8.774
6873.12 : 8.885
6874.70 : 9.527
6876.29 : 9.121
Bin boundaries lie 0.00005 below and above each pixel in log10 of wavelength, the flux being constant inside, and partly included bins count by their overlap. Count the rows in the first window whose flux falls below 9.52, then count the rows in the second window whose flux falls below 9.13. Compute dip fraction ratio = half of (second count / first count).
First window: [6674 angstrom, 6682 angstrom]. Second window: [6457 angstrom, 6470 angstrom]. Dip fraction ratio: 0.33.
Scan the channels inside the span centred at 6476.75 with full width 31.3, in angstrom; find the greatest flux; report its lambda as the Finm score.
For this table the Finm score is 6467.76 angstrom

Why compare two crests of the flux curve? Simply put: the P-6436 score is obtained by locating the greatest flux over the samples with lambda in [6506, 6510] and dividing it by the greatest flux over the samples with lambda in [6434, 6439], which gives 0.95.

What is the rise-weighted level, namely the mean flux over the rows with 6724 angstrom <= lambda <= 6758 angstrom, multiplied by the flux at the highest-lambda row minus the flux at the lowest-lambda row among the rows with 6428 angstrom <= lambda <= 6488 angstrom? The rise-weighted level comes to 1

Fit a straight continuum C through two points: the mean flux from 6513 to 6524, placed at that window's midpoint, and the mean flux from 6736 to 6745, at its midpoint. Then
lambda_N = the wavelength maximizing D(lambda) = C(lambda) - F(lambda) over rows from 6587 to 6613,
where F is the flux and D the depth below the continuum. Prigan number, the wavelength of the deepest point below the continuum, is 6592.56 angstrom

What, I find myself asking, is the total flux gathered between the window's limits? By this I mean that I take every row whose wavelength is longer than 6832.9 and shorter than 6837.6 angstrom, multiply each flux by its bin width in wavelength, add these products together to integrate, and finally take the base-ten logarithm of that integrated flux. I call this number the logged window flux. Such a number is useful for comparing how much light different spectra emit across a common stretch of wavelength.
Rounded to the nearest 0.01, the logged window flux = 1.63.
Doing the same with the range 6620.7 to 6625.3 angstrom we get 1.64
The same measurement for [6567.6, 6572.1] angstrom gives 1.64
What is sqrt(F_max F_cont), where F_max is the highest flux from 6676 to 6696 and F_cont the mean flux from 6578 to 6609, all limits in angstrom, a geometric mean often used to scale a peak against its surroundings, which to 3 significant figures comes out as 9.59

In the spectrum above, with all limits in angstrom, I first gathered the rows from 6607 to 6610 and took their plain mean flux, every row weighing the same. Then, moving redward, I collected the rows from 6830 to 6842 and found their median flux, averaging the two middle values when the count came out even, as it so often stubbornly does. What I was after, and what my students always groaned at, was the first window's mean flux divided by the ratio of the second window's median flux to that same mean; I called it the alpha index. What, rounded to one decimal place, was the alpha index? 9.3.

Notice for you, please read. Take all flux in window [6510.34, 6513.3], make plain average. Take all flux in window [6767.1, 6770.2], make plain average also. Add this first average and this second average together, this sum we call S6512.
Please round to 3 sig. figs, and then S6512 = 18.6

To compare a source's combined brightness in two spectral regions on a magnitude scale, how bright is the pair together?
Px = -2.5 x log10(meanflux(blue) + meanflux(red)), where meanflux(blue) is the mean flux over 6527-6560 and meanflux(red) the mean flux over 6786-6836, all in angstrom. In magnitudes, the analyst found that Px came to -3.170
